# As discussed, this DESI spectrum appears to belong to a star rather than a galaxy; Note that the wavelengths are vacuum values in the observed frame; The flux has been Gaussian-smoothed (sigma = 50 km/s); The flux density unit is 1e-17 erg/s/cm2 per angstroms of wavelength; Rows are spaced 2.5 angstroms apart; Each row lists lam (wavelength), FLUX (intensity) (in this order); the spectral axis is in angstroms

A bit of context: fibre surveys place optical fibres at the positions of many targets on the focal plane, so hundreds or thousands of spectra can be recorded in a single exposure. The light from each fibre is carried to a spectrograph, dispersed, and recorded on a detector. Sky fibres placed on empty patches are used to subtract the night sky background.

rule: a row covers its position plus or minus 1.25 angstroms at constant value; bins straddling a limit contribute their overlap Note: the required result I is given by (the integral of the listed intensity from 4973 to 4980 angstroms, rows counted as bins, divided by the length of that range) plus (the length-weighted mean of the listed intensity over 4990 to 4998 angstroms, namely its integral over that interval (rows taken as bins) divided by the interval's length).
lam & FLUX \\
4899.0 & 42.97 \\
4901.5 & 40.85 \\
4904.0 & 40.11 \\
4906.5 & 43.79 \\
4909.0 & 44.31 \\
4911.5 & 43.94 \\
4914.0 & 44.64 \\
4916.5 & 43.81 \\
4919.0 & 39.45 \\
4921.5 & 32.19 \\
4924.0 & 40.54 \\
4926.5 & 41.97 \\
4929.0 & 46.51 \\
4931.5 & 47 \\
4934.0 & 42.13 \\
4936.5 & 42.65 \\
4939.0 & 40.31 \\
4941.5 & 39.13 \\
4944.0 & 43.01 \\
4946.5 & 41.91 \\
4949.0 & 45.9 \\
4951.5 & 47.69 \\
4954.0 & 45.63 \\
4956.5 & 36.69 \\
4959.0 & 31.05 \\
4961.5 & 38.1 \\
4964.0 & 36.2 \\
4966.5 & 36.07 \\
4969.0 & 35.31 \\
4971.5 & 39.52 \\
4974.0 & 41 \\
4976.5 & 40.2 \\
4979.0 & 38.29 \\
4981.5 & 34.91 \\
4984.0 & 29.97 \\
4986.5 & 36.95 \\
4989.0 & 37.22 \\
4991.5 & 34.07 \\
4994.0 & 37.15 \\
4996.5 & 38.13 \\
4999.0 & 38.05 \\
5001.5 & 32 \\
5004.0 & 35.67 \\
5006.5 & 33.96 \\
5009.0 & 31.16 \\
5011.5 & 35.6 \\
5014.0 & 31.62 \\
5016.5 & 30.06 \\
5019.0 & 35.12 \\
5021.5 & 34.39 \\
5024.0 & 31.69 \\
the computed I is 76.4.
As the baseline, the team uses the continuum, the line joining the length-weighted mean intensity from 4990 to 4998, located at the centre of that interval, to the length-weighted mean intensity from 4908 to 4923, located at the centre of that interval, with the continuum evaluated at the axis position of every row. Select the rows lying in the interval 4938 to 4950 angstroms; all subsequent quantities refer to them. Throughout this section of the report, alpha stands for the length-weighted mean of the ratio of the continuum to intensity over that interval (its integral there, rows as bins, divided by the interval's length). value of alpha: 0.95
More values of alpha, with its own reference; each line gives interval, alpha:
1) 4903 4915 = 0.96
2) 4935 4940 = 0.96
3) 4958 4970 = 1.09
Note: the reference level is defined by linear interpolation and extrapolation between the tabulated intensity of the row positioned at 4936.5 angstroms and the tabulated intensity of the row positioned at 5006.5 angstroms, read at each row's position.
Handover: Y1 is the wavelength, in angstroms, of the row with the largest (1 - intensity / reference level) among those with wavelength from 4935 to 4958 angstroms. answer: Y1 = 4956.5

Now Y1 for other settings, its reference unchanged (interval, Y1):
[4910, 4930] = 4921.5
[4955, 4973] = 4959.0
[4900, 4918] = 4904.0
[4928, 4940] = 4939.0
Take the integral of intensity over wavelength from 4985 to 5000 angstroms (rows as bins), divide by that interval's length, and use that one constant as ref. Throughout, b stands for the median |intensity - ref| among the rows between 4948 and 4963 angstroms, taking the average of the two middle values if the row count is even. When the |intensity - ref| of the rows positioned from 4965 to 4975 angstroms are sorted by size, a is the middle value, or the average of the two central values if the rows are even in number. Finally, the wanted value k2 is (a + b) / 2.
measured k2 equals 4.7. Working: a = 2.1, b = 7.3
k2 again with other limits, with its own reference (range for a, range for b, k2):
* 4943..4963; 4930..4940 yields 5.8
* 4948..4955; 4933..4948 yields 7.2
